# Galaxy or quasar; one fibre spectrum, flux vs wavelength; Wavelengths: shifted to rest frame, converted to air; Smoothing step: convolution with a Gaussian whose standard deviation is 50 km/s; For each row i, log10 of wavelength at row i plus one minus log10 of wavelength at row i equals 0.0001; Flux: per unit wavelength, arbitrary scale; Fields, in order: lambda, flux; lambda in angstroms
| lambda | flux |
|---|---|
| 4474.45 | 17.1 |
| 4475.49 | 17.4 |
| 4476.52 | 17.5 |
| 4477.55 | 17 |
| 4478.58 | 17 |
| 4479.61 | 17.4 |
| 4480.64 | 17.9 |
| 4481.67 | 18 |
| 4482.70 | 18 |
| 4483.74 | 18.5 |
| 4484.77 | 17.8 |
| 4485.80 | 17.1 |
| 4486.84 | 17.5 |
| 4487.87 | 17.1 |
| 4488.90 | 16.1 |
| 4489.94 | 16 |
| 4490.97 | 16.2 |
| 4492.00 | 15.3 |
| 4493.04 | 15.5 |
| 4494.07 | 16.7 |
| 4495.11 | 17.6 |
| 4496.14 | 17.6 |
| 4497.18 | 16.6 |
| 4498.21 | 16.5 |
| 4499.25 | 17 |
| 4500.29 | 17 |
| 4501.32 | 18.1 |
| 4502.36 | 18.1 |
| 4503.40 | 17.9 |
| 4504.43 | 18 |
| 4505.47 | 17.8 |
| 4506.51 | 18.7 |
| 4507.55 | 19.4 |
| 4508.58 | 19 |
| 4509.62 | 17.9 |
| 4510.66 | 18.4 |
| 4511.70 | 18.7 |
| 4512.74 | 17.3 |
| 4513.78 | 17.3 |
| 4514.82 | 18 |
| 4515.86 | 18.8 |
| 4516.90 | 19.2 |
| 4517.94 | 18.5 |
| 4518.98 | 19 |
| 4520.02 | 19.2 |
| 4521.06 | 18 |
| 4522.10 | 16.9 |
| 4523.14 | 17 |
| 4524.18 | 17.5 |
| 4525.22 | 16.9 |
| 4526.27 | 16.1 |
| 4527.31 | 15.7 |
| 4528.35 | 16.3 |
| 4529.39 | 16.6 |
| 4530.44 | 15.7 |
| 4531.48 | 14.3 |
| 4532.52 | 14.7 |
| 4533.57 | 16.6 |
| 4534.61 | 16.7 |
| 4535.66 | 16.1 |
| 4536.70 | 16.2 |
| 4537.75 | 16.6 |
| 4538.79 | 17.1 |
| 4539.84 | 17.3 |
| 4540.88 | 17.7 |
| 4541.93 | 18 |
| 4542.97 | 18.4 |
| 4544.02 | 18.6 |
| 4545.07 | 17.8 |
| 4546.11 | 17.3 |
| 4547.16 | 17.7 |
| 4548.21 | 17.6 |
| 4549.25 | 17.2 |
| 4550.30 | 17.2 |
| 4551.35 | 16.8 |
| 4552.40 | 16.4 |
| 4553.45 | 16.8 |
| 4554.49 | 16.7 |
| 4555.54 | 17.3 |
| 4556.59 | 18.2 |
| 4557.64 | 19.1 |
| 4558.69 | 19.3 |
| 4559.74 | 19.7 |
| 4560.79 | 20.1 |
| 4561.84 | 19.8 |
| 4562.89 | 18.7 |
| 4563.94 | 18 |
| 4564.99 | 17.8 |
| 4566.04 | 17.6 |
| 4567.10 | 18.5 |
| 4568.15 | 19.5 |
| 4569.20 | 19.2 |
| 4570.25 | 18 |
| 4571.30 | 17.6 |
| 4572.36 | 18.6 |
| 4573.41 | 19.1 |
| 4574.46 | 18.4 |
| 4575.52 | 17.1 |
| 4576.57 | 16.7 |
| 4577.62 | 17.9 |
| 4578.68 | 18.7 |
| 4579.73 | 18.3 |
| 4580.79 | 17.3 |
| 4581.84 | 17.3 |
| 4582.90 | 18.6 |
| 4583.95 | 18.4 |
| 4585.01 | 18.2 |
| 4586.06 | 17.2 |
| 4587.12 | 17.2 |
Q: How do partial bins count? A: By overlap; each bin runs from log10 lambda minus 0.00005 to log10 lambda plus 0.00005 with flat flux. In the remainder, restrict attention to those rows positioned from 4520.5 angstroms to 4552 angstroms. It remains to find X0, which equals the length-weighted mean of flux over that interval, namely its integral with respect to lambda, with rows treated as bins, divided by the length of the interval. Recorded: 16.9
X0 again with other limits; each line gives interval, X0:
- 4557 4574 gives 18.8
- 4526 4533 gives 15.6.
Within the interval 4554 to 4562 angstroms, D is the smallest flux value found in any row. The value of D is 16.7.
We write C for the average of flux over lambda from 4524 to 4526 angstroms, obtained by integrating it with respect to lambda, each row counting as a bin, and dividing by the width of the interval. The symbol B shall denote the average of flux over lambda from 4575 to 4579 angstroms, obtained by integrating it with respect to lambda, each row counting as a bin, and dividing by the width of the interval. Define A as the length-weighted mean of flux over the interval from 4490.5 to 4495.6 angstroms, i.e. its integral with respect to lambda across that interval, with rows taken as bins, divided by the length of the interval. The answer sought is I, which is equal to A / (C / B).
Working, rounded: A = 16.2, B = 17.6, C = 17.0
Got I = 16.8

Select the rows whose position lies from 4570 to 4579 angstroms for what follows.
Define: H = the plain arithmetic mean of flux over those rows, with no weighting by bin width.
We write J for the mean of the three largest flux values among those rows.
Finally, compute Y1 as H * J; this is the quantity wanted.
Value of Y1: 339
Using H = 18.01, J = 18.8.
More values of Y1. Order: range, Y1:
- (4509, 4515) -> 329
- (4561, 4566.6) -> 346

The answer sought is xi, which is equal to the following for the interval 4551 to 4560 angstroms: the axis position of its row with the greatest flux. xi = 4559.74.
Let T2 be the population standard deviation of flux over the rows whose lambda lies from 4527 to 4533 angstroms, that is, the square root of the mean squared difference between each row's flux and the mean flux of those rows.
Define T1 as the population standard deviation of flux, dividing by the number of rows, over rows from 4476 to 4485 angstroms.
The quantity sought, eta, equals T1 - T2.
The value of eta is -0.3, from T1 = 0.47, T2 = 0.8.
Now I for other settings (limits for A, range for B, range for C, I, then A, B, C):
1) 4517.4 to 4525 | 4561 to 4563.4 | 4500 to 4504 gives 19.5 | 18.0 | 19.4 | 17.9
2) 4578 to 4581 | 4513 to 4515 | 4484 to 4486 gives 18.0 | 18.1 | 17.5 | 17.7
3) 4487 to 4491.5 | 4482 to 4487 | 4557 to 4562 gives 15.0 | 16.5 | 17.8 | 19.5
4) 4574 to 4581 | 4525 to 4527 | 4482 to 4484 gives 16.0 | 17.8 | 16.3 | 18.1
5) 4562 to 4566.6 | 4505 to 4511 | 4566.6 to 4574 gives 18.0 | 18.1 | 18.5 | 18.7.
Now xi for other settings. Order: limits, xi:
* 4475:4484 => 4483.74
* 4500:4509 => 4507.55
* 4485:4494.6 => 4486.84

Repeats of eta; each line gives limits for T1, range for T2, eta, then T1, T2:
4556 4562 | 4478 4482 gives 0.2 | 0.62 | 0.4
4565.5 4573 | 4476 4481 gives 0.4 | 0.69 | 0.3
